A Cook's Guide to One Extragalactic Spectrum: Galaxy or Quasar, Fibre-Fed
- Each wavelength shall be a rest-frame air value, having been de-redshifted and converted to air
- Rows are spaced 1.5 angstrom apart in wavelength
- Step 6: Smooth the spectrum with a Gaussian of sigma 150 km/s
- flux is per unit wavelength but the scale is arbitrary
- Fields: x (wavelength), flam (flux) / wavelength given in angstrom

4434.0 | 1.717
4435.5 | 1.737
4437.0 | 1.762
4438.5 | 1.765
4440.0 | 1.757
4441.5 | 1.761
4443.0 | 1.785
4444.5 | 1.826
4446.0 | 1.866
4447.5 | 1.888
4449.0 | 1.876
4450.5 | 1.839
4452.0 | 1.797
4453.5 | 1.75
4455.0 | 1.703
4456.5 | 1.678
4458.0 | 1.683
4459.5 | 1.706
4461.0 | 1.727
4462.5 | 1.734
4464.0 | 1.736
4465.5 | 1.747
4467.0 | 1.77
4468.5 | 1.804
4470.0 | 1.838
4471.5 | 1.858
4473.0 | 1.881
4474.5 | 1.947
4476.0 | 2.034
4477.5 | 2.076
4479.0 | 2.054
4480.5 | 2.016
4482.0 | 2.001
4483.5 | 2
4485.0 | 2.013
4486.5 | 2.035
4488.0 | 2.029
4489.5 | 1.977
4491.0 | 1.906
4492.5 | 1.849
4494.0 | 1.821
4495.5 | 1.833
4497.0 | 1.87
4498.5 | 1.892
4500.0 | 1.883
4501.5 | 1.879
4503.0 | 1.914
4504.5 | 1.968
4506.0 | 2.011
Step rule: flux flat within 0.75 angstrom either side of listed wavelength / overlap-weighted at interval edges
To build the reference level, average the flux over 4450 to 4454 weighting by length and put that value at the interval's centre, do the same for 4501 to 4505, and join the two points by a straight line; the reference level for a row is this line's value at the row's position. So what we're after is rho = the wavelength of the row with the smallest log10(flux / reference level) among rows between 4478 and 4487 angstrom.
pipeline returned 4483.5 angstrom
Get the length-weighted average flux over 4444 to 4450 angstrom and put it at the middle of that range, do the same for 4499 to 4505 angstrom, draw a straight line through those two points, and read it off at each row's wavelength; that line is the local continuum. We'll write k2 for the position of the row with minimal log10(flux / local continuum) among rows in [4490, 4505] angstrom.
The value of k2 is 4494.0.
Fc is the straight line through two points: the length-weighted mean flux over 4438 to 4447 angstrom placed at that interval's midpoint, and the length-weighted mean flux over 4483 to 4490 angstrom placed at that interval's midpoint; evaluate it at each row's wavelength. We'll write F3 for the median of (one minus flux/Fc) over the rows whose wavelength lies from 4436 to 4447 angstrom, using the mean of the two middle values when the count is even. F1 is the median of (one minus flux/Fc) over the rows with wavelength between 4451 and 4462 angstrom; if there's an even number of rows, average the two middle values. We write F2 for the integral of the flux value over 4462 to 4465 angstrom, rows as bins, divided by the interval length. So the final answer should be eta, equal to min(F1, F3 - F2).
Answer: -1.73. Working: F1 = 0.085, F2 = 1.74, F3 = 0.007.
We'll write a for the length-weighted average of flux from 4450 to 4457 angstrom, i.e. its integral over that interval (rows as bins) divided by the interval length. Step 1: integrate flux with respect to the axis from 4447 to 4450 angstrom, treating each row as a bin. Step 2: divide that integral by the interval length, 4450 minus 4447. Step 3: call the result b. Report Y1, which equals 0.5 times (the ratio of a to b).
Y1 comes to 0.47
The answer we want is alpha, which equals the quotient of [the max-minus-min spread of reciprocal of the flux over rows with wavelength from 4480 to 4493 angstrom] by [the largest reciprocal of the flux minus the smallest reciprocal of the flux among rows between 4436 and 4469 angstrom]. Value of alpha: 0.75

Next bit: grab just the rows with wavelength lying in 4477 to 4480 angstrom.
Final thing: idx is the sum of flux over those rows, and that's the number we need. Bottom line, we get 4.13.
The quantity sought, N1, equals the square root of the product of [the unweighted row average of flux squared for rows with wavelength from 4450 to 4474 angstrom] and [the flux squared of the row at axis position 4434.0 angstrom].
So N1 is 3.03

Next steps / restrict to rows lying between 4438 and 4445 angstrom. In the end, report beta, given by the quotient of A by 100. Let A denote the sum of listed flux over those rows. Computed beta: 0.0889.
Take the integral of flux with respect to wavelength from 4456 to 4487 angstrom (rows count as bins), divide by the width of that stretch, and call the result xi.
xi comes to 1.87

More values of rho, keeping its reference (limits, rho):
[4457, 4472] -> 4458.0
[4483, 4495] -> 4494.0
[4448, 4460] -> 4456.5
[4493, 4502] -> 4494.0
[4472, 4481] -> 4473.0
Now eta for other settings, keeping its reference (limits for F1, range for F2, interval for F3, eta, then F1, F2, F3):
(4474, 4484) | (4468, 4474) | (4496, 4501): -1.76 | -0.017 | 1.85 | 0.094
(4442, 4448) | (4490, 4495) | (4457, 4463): -1.77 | -0.020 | 1.86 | 0.089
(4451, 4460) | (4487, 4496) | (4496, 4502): -1.81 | 0.088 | 1.91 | 0.094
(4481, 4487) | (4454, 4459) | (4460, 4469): -1.61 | -0.005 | 1.69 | 0.085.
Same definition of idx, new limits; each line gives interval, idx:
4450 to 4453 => 3.64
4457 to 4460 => 3.39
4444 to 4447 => 3.69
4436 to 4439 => 3.53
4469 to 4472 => 3.70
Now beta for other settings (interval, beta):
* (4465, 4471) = 0.0716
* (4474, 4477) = 0.0398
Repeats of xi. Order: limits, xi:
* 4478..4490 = 2.02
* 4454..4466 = 1.71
